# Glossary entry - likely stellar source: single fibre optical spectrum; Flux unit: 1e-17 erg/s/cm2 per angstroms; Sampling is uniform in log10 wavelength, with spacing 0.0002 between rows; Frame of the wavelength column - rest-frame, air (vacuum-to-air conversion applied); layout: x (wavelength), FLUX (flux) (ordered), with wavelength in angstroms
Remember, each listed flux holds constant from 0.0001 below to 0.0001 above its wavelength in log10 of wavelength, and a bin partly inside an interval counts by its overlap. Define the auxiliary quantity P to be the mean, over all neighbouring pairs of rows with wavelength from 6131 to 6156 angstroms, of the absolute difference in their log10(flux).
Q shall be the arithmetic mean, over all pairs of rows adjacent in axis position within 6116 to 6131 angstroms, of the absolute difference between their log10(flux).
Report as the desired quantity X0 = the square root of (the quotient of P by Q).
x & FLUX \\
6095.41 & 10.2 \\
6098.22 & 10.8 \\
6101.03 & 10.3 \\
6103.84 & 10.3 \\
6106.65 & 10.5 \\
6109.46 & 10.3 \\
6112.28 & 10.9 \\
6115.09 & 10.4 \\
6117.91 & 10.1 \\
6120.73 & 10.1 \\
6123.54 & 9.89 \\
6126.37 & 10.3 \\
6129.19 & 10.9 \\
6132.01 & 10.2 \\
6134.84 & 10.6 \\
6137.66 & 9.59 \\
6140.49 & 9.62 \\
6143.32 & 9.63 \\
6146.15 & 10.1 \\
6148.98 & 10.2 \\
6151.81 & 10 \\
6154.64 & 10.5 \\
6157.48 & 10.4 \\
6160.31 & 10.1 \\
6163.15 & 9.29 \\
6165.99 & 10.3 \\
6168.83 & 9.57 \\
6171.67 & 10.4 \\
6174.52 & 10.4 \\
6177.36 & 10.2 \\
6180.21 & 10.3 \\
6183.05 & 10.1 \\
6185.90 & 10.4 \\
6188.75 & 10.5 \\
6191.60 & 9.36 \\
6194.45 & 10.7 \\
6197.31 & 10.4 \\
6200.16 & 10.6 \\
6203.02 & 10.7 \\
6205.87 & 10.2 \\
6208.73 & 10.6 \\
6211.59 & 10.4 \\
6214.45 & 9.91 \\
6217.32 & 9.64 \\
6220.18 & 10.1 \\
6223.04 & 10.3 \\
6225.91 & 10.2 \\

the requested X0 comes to 1.1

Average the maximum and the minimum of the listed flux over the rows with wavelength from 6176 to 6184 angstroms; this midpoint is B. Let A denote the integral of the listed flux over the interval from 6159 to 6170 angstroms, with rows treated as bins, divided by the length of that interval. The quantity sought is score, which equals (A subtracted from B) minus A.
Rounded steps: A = 9.8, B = 10.2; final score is -9.4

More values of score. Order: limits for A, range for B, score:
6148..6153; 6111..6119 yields -9.7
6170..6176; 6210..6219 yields -10.7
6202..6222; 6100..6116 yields -9.8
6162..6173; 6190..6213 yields -9.8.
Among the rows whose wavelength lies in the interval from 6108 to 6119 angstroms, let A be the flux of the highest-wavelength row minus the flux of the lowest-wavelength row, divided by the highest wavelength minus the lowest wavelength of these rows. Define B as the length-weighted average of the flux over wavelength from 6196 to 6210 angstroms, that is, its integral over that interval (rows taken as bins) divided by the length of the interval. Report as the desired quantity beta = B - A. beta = 10.5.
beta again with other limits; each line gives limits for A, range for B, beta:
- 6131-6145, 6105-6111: 10.5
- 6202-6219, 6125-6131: 10.7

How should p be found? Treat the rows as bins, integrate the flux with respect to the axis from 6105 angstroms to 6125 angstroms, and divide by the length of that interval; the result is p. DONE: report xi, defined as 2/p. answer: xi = 0.194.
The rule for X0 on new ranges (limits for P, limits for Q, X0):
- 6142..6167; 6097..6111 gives 1.4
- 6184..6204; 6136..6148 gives 1.7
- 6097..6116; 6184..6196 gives 0.6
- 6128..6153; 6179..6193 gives 0.9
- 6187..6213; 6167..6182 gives 1.4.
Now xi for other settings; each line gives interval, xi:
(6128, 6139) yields 0.194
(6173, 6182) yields 0.194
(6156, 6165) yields 0.201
